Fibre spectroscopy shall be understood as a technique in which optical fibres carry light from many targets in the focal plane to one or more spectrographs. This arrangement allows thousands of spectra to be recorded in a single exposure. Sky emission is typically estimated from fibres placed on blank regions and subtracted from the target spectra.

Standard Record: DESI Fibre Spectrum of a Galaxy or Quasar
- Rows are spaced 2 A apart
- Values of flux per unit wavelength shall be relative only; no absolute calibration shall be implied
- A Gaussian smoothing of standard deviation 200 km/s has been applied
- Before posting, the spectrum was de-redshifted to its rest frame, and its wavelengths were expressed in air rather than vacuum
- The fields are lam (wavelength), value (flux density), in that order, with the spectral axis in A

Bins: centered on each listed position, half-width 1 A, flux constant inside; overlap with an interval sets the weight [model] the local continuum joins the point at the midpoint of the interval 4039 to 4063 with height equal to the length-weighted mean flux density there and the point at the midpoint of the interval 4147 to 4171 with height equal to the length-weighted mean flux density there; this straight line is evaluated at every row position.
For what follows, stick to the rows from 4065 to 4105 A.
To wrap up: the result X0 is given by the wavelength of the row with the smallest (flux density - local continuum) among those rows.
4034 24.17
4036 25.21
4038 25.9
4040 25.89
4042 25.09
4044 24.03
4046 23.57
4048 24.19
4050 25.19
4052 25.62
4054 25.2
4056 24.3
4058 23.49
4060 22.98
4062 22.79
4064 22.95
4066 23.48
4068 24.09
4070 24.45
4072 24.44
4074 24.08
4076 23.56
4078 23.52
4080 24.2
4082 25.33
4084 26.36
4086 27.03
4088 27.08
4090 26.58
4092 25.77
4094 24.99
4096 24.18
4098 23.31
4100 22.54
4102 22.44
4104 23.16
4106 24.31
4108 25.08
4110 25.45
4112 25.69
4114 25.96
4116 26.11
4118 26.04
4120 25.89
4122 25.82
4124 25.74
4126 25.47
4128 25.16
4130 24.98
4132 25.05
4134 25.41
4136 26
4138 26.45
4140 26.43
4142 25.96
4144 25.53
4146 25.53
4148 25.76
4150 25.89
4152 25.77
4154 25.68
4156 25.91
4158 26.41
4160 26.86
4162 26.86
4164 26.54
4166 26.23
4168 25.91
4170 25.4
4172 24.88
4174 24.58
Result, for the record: 4102 A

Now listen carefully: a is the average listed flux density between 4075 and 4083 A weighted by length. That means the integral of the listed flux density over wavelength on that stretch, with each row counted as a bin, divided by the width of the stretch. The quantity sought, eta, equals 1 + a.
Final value 25.2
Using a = 24.2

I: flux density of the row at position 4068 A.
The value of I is 24.09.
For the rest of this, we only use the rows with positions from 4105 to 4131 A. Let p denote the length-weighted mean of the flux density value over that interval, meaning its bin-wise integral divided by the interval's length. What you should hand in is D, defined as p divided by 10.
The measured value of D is 2.55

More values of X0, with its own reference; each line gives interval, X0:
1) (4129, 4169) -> 4130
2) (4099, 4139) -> 4102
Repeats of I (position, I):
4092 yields 25.77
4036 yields 25.21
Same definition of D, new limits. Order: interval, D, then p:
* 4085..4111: 2.48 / 24.8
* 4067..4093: 2.51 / 25.1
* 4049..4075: 2.41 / 24.1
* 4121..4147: 2.57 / 25.7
